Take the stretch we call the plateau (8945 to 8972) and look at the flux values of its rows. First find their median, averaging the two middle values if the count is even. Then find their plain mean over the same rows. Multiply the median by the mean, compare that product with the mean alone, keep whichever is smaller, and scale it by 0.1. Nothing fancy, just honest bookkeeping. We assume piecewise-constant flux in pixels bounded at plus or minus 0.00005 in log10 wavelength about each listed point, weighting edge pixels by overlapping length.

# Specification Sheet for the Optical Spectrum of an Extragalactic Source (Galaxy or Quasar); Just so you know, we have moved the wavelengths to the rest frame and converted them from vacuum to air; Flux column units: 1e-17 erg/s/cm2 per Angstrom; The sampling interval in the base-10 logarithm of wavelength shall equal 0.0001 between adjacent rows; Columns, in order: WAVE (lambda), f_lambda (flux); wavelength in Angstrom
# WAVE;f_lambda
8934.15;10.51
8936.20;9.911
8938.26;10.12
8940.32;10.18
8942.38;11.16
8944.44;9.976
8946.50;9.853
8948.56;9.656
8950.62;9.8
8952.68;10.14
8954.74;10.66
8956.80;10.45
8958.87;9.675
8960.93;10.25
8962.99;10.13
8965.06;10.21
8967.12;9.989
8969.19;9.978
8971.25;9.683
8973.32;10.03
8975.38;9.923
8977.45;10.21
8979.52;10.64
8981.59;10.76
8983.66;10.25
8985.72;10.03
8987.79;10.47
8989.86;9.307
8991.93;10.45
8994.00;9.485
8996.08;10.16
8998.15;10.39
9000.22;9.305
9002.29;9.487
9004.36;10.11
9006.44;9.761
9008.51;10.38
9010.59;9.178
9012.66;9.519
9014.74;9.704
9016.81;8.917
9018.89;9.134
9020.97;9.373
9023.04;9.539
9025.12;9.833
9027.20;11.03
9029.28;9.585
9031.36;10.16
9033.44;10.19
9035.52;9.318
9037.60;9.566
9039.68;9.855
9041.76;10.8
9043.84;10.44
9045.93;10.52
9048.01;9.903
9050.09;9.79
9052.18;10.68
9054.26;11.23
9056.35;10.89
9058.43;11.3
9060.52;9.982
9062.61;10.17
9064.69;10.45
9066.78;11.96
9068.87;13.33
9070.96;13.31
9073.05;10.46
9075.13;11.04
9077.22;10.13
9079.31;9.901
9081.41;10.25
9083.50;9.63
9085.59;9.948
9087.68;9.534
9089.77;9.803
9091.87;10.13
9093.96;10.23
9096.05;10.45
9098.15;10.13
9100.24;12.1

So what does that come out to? 1.00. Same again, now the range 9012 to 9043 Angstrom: 0.98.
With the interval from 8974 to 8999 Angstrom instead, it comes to 1.02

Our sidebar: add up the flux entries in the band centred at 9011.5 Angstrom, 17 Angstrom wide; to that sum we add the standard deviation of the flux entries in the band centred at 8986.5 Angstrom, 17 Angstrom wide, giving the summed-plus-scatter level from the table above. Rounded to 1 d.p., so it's 77.2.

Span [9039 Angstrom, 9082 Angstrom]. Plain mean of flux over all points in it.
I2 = 10.8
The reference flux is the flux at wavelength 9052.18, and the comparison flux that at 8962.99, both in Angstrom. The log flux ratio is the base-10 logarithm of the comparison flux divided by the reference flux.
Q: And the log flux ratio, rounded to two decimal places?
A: -0.02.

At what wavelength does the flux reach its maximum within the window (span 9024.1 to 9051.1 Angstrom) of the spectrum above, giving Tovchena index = 9027.20 Angstrom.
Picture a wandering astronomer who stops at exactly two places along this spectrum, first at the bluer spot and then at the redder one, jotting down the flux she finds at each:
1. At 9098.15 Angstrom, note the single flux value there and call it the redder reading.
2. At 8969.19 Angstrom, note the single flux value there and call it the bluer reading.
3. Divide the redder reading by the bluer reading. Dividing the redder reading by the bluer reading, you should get 1.02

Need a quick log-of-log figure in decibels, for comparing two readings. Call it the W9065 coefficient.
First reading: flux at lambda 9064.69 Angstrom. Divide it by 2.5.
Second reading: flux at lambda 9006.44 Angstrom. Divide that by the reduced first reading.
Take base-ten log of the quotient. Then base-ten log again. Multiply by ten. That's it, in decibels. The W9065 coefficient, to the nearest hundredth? -4.34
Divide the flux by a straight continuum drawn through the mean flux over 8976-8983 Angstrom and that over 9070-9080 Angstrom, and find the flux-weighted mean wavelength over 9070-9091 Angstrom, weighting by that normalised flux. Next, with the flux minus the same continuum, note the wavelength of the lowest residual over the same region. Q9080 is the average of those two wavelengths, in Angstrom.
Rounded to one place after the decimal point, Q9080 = 9083.8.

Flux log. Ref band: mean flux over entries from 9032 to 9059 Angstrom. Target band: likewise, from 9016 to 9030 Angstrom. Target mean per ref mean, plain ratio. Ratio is 0.93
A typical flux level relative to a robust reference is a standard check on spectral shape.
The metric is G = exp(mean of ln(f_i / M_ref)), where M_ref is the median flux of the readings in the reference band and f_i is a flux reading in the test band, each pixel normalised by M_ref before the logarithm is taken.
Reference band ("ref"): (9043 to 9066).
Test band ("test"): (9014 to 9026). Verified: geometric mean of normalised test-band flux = 0.90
